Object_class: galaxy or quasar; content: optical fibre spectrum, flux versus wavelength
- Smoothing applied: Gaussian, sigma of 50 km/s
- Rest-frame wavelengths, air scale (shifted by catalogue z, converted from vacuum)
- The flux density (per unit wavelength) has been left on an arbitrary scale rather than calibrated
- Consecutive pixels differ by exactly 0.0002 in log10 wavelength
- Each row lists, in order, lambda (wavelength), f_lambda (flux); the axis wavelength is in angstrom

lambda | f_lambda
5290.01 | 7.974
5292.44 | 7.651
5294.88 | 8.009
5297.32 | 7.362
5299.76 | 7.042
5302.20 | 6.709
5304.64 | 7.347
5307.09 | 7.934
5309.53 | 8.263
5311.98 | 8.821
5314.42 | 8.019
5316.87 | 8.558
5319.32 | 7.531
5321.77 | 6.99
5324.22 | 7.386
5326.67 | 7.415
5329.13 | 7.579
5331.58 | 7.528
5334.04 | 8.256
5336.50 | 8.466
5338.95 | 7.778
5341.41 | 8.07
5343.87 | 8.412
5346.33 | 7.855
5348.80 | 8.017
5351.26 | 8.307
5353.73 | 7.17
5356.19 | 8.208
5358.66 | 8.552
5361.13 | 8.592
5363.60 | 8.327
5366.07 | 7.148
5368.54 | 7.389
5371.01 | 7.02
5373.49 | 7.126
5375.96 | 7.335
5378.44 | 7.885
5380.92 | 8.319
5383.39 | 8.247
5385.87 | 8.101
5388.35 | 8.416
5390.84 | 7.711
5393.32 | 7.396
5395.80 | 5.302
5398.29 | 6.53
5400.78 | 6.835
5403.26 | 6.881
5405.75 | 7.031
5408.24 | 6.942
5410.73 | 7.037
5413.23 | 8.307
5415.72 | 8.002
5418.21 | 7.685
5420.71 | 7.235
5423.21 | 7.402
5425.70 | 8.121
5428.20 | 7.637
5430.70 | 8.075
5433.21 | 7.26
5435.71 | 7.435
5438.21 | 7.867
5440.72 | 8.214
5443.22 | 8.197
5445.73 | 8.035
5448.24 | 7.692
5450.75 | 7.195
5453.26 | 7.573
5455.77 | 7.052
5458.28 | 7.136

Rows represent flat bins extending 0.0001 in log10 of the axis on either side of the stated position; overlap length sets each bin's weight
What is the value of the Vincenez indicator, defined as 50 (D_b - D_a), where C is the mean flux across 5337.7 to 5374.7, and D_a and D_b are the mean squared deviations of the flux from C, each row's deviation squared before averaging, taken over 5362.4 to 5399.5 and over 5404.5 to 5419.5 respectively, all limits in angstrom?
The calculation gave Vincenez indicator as -19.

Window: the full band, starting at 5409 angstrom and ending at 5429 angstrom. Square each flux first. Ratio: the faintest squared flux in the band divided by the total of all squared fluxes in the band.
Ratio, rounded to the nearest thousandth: 0.105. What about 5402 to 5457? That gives 0.037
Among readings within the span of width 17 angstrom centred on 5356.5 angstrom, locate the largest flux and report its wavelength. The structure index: 5361.13 angstrom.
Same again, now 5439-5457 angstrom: 5440.72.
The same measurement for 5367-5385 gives 5380.92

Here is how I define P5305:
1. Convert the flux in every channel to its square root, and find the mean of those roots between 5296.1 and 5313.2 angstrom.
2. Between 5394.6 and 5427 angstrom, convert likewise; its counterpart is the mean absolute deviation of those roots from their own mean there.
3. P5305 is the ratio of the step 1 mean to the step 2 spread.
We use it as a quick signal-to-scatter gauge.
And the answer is 25.9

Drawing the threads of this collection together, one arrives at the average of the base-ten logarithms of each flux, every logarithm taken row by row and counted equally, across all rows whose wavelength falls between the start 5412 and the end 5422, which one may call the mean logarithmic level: 0.892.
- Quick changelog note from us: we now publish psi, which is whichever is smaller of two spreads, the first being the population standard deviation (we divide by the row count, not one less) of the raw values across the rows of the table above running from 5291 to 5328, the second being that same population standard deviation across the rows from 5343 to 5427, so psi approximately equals 0.57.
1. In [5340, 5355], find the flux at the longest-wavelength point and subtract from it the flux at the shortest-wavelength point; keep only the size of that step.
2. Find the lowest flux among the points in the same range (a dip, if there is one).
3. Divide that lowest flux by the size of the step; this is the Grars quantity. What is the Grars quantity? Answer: 8.0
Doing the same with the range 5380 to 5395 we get 8.0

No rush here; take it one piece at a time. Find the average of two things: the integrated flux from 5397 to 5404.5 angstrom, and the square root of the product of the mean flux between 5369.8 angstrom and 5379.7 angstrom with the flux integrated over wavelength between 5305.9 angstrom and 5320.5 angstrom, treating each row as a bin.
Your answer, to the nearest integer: 40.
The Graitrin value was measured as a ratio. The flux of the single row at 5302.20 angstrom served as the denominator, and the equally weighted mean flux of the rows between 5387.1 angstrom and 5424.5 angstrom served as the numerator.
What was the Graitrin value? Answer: 1.08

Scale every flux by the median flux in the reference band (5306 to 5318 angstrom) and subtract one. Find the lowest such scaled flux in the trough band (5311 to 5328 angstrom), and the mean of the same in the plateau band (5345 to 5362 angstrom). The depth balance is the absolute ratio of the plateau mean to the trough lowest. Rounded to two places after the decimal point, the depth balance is 0.13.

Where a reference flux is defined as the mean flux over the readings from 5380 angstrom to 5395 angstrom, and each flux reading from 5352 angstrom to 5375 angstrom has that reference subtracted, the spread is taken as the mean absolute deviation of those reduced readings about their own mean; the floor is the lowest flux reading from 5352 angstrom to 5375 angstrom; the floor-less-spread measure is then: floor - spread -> 6.40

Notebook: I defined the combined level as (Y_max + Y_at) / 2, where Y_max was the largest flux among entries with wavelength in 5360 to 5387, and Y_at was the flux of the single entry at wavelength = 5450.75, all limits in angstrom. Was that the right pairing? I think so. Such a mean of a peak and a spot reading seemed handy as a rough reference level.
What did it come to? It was 7.9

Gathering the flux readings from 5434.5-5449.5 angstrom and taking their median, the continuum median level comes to 7.95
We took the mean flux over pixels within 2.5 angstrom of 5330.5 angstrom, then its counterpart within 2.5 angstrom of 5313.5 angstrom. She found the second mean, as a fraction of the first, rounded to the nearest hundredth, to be 1.11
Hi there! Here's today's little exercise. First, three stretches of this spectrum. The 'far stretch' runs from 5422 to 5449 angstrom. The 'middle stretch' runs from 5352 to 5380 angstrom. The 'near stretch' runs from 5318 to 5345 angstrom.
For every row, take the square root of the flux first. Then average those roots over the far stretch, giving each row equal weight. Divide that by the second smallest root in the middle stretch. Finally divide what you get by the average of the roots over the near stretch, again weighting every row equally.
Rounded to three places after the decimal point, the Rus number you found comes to 0.376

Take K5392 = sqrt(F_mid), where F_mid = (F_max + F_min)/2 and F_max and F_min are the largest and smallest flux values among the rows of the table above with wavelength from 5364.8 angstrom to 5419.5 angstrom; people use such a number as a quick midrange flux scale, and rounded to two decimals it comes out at 2.62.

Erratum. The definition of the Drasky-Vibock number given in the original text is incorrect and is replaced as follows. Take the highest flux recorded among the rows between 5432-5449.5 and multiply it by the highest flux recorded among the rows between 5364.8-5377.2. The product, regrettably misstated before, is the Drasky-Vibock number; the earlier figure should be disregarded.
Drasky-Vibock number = 61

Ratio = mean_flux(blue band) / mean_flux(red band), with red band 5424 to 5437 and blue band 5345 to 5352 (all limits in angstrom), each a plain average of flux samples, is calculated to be 1.05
